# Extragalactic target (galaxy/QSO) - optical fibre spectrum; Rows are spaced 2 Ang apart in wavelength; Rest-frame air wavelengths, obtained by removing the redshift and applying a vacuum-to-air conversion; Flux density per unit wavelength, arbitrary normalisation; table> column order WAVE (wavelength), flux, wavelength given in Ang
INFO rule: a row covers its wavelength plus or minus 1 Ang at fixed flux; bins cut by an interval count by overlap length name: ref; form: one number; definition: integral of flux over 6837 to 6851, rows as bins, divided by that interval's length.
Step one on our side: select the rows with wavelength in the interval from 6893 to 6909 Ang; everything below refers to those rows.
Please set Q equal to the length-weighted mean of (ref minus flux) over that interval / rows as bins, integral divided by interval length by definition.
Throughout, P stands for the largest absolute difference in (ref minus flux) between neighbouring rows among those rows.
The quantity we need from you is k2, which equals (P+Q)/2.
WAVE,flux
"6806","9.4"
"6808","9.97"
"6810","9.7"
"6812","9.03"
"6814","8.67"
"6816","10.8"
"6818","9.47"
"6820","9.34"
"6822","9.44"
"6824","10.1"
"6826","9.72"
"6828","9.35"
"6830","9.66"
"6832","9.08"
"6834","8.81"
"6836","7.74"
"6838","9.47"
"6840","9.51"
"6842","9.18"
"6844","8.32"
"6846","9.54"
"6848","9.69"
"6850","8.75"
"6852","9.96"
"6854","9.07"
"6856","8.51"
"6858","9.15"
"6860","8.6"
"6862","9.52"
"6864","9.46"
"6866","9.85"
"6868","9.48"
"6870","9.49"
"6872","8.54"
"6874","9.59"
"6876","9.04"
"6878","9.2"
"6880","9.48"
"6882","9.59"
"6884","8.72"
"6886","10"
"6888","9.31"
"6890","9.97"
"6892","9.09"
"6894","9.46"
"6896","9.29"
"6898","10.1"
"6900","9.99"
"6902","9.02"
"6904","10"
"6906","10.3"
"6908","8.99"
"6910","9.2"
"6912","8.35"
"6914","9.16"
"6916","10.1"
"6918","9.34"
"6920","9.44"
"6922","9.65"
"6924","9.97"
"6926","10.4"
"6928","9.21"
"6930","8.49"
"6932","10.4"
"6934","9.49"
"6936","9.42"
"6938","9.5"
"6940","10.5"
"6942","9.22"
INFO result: 0.44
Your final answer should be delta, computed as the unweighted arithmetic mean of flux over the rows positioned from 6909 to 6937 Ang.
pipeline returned 9.47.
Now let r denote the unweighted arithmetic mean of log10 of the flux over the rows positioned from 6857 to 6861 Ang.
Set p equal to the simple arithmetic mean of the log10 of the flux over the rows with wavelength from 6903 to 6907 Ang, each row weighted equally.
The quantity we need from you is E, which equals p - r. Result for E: 0.058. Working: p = 1.01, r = 0.95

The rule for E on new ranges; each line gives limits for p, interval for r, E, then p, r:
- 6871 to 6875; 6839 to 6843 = -0.014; 0.96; 0.97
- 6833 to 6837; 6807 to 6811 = -0.076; 0.92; 0.99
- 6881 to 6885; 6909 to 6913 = 0.018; 0.96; 0.94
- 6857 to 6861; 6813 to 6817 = -0.038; 0.95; 0.99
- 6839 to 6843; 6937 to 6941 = -0.029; 0.97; 1.00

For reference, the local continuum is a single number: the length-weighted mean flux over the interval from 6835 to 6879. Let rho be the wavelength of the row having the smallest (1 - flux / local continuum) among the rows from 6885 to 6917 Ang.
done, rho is 6906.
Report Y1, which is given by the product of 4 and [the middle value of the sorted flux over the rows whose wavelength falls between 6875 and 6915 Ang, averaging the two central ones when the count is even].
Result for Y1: 37.2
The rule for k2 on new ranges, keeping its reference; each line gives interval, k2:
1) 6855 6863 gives 0.59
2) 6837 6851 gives 0.61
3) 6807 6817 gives 0.85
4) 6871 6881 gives 0.54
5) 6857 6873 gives 0.45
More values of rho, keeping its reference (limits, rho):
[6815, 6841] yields 6816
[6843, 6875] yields 6852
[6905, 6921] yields 6906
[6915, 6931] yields 6926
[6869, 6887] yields 6886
